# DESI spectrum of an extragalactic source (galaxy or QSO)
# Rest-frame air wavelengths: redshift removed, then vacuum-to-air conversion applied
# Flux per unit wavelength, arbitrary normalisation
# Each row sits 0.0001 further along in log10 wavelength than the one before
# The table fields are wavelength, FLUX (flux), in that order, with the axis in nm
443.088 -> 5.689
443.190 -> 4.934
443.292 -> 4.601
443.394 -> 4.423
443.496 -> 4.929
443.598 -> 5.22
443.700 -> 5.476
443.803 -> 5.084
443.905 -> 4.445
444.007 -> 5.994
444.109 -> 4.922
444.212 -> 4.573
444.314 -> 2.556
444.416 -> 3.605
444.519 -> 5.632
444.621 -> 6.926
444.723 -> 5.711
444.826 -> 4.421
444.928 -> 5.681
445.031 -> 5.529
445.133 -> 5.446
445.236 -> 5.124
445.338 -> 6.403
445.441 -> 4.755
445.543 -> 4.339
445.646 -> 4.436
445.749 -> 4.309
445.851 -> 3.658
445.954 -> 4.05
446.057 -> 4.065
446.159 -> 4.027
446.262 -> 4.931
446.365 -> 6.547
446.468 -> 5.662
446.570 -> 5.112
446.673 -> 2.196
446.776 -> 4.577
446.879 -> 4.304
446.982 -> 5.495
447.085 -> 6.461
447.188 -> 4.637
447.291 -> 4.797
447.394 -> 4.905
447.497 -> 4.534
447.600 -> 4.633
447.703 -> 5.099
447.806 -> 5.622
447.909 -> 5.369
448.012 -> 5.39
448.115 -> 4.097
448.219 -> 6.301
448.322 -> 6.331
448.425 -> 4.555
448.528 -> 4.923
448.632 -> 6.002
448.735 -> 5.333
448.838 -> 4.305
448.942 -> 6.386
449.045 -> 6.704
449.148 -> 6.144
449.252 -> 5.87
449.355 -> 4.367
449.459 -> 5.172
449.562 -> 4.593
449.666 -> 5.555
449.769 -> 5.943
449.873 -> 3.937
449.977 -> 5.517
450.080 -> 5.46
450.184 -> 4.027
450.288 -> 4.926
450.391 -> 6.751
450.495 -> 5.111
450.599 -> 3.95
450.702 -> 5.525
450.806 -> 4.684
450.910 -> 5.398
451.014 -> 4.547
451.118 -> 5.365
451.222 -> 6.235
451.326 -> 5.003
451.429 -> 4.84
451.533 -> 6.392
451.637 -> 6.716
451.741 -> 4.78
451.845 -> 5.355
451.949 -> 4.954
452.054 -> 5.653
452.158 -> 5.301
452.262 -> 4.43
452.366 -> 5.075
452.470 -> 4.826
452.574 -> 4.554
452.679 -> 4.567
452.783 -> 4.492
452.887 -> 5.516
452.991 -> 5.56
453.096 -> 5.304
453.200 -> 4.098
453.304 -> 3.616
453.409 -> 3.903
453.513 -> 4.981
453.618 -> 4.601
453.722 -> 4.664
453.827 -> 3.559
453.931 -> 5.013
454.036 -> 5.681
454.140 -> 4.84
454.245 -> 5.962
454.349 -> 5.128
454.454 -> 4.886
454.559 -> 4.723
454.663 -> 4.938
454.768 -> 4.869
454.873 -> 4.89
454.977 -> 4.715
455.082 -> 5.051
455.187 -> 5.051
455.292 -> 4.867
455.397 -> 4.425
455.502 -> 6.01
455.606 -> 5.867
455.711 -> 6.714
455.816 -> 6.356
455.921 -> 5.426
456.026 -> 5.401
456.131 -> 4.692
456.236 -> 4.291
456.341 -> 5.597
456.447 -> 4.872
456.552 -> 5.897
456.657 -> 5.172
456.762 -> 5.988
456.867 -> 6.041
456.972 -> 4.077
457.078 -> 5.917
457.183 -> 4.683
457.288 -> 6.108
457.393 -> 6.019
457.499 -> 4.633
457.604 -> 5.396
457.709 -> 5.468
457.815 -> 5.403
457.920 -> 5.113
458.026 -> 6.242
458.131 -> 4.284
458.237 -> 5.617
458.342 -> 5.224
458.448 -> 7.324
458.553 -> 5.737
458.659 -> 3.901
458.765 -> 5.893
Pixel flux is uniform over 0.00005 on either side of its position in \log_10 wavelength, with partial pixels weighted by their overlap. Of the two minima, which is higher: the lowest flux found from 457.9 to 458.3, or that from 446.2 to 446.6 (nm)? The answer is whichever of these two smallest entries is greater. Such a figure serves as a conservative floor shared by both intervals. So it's 4.93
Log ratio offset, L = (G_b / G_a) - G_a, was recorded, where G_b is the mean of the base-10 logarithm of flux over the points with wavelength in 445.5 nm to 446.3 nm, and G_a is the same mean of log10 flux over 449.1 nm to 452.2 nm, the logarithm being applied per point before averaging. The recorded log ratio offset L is 0.15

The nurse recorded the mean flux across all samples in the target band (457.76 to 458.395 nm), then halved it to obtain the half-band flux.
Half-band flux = 2.66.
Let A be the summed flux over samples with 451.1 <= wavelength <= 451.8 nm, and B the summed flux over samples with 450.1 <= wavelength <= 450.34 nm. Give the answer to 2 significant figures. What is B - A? -30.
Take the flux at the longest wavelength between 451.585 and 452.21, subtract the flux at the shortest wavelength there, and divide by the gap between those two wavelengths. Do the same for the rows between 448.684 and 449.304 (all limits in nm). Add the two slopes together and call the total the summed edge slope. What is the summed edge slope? -1.7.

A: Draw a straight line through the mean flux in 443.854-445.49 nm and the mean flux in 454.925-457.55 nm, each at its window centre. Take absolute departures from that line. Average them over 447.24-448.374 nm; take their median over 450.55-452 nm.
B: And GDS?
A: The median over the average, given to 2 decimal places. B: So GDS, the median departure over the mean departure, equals 0.81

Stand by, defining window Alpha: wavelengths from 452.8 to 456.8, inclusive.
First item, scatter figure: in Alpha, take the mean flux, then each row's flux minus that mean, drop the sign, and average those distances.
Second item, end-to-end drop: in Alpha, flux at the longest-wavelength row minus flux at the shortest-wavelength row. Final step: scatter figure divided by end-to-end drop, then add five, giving 6.1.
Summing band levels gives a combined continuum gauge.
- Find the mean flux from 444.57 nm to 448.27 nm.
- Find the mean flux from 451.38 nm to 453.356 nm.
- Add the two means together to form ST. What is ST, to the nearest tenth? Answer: 10.0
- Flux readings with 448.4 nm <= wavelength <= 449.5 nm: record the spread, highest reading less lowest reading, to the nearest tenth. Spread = 2.4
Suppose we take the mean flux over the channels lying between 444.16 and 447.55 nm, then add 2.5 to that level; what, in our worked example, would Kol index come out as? 7.33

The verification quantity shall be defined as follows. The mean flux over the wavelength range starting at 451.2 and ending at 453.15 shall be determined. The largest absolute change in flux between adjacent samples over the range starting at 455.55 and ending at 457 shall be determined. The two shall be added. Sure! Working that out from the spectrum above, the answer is 7.2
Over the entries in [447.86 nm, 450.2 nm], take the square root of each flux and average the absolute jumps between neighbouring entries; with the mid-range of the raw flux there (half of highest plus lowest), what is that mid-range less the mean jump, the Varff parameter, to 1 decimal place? 5.1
